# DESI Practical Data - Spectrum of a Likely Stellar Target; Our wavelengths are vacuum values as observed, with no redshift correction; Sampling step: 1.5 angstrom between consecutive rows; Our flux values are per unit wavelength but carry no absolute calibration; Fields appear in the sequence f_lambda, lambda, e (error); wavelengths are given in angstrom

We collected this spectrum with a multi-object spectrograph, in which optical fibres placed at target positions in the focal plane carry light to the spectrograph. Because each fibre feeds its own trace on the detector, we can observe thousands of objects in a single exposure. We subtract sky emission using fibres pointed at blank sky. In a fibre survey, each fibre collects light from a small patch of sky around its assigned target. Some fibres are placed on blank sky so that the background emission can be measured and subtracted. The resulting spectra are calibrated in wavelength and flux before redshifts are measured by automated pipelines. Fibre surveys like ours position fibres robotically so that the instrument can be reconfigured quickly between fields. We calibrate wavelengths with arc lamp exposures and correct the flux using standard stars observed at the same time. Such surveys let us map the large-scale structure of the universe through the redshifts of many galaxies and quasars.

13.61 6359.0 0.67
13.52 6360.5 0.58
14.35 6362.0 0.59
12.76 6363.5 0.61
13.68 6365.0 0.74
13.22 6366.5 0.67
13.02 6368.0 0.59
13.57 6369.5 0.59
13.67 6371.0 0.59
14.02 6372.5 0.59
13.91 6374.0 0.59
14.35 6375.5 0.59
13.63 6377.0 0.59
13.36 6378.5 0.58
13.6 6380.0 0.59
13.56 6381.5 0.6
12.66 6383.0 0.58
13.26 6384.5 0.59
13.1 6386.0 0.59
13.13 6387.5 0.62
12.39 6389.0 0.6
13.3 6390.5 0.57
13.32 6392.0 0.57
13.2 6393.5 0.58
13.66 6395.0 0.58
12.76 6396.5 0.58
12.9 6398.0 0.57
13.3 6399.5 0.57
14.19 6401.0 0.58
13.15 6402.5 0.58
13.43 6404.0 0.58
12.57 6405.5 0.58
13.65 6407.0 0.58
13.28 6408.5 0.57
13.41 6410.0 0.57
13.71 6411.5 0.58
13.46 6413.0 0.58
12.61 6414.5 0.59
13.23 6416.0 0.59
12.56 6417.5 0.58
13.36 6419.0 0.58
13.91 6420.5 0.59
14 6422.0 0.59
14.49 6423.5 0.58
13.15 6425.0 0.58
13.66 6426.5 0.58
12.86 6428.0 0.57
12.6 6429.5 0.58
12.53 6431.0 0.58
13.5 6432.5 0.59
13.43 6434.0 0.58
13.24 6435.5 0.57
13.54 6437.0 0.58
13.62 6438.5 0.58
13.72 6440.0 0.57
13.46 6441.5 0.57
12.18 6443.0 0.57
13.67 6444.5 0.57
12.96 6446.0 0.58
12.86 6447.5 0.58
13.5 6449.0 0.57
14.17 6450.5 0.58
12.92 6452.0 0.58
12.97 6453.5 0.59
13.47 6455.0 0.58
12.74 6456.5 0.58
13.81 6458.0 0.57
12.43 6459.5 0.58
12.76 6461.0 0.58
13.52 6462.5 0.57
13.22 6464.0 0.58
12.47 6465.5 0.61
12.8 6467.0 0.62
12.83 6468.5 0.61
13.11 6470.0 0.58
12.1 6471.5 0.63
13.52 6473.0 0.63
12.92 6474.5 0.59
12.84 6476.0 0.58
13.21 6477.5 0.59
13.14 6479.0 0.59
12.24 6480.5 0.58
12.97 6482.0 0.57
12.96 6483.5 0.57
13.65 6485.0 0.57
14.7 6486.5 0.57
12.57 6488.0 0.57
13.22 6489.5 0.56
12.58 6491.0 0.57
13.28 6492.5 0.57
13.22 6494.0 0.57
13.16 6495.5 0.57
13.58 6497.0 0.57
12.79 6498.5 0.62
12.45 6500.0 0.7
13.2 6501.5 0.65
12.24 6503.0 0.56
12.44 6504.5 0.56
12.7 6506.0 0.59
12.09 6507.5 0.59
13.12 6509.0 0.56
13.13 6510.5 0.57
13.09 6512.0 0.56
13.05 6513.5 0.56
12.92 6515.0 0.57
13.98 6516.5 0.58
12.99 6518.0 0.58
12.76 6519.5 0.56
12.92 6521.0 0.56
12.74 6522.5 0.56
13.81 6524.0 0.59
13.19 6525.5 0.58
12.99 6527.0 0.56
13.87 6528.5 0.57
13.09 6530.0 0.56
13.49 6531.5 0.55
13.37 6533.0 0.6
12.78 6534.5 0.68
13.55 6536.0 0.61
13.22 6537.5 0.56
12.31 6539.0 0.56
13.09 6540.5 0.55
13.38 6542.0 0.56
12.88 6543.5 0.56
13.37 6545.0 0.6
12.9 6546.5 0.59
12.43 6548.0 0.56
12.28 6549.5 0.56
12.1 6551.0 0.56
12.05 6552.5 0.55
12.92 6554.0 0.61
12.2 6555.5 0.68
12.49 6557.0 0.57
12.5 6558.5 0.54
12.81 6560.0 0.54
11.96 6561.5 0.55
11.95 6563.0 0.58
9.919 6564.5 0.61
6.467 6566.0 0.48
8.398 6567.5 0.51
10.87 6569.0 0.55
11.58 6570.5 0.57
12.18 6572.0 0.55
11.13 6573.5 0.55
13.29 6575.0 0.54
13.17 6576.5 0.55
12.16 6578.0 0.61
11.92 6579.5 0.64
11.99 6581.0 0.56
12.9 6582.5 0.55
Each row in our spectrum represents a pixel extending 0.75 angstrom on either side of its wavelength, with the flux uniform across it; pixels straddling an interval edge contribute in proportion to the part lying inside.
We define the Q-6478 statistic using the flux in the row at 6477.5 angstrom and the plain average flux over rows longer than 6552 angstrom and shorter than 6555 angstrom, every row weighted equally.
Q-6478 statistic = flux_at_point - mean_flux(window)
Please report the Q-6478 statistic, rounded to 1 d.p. 0.7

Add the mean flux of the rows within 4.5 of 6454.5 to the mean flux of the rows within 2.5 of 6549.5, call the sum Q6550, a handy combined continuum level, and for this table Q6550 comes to 25.6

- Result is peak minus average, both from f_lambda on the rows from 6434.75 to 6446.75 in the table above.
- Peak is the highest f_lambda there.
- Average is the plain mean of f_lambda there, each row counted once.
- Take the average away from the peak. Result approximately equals 0.42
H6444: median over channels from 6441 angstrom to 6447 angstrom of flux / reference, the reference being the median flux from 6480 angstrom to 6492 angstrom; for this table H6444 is 1.02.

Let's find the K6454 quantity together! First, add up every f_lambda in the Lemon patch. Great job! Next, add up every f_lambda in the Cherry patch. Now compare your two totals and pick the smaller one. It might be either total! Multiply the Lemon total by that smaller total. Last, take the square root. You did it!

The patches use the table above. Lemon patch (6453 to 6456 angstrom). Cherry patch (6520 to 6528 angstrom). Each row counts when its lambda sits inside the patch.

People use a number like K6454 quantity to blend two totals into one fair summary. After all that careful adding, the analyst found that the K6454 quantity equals 26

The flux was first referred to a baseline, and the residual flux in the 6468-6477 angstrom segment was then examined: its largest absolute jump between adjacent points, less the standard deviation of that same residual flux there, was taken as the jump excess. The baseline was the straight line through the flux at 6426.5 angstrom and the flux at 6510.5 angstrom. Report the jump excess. 1.0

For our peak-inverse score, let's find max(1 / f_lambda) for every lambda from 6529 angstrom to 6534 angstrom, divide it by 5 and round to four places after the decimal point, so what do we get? 0.0153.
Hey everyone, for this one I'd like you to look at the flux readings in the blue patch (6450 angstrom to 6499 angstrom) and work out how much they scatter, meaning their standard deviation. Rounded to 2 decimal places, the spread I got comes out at 0.53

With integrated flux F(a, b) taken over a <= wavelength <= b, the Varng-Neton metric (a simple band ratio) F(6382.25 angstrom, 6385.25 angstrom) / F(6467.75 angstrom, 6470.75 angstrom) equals 1.0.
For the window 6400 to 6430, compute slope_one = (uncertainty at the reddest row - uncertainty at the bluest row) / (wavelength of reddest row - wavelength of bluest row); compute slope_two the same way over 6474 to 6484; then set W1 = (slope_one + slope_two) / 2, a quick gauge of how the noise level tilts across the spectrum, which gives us -0.0011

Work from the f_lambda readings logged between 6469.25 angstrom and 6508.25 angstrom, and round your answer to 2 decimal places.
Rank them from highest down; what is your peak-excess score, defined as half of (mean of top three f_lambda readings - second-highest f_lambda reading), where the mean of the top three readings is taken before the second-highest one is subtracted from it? 0.16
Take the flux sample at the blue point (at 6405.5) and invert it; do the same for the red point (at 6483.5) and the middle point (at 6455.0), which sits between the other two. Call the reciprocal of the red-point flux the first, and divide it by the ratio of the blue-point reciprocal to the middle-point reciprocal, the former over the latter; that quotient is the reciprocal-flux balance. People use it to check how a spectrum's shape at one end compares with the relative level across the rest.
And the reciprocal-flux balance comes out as 0.072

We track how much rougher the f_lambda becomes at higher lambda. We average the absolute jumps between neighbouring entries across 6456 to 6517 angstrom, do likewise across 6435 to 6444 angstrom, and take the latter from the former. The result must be 0.17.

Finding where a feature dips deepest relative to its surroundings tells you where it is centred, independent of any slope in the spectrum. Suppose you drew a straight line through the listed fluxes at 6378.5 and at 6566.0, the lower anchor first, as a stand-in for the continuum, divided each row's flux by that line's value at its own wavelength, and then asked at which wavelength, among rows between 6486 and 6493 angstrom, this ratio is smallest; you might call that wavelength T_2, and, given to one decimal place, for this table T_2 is 6488.0 angstrom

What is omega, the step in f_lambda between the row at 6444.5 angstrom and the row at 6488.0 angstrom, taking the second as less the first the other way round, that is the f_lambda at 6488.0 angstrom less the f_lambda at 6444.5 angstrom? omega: -1.1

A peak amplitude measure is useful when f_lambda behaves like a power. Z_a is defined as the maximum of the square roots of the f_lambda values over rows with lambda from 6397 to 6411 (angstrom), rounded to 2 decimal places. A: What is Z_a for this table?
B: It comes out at 3.77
